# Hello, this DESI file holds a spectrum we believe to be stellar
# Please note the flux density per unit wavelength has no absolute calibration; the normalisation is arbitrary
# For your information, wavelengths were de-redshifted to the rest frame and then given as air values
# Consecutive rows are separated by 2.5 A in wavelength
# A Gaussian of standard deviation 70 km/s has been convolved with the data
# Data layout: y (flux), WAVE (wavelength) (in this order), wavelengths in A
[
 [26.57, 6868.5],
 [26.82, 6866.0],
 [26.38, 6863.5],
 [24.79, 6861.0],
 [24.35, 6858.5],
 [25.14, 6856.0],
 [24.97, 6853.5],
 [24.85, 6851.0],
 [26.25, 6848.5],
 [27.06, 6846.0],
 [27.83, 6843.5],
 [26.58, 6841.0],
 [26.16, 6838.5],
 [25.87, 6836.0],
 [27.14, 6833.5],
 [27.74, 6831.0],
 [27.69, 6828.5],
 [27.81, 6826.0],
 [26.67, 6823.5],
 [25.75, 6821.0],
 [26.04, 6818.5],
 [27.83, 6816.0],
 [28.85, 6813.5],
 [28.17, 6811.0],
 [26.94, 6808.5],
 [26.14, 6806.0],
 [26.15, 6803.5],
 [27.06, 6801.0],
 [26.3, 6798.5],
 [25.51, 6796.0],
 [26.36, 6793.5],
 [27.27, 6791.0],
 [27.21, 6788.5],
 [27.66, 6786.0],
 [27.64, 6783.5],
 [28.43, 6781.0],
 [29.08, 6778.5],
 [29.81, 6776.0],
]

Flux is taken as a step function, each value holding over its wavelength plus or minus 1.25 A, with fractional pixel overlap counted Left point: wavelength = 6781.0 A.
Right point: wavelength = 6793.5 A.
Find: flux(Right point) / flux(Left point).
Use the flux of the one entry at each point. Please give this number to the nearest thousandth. 0.927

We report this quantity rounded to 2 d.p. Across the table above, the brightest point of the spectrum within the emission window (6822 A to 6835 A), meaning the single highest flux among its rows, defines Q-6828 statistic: 27.81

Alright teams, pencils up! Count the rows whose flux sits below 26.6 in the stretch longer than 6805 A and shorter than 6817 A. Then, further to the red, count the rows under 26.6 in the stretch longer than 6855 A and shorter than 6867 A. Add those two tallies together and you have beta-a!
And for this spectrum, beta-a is 5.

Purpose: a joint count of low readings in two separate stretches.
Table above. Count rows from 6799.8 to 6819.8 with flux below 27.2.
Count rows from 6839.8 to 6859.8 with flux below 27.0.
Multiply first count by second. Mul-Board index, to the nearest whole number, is 30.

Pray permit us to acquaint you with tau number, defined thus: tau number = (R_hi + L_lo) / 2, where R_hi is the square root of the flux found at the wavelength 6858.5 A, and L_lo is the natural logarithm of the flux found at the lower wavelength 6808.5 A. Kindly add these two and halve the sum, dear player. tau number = 4.11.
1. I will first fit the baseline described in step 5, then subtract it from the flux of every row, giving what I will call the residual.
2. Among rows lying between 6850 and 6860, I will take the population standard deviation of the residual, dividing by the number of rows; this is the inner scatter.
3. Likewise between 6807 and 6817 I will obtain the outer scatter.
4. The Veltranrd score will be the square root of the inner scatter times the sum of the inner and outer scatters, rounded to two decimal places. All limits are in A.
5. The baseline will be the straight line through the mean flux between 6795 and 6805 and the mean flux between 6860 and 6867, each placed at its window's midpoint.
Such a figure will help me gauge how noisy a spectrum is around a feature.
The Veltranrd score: 0.53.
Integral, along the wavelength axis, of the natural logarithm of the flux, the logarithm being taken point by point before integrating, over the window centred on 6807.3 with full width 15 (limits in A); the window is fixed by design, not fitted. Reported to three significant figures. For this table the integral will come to 49.5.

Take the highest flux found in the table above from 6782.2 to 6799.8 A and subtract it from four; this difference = -23.7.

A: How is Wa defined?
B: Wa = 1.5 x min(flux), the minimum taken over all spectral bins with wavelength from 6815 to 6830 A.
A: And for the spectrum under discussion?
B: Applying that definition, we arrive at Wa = 38.6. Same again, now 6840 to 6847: 39.9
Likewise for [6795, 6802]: 38.3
